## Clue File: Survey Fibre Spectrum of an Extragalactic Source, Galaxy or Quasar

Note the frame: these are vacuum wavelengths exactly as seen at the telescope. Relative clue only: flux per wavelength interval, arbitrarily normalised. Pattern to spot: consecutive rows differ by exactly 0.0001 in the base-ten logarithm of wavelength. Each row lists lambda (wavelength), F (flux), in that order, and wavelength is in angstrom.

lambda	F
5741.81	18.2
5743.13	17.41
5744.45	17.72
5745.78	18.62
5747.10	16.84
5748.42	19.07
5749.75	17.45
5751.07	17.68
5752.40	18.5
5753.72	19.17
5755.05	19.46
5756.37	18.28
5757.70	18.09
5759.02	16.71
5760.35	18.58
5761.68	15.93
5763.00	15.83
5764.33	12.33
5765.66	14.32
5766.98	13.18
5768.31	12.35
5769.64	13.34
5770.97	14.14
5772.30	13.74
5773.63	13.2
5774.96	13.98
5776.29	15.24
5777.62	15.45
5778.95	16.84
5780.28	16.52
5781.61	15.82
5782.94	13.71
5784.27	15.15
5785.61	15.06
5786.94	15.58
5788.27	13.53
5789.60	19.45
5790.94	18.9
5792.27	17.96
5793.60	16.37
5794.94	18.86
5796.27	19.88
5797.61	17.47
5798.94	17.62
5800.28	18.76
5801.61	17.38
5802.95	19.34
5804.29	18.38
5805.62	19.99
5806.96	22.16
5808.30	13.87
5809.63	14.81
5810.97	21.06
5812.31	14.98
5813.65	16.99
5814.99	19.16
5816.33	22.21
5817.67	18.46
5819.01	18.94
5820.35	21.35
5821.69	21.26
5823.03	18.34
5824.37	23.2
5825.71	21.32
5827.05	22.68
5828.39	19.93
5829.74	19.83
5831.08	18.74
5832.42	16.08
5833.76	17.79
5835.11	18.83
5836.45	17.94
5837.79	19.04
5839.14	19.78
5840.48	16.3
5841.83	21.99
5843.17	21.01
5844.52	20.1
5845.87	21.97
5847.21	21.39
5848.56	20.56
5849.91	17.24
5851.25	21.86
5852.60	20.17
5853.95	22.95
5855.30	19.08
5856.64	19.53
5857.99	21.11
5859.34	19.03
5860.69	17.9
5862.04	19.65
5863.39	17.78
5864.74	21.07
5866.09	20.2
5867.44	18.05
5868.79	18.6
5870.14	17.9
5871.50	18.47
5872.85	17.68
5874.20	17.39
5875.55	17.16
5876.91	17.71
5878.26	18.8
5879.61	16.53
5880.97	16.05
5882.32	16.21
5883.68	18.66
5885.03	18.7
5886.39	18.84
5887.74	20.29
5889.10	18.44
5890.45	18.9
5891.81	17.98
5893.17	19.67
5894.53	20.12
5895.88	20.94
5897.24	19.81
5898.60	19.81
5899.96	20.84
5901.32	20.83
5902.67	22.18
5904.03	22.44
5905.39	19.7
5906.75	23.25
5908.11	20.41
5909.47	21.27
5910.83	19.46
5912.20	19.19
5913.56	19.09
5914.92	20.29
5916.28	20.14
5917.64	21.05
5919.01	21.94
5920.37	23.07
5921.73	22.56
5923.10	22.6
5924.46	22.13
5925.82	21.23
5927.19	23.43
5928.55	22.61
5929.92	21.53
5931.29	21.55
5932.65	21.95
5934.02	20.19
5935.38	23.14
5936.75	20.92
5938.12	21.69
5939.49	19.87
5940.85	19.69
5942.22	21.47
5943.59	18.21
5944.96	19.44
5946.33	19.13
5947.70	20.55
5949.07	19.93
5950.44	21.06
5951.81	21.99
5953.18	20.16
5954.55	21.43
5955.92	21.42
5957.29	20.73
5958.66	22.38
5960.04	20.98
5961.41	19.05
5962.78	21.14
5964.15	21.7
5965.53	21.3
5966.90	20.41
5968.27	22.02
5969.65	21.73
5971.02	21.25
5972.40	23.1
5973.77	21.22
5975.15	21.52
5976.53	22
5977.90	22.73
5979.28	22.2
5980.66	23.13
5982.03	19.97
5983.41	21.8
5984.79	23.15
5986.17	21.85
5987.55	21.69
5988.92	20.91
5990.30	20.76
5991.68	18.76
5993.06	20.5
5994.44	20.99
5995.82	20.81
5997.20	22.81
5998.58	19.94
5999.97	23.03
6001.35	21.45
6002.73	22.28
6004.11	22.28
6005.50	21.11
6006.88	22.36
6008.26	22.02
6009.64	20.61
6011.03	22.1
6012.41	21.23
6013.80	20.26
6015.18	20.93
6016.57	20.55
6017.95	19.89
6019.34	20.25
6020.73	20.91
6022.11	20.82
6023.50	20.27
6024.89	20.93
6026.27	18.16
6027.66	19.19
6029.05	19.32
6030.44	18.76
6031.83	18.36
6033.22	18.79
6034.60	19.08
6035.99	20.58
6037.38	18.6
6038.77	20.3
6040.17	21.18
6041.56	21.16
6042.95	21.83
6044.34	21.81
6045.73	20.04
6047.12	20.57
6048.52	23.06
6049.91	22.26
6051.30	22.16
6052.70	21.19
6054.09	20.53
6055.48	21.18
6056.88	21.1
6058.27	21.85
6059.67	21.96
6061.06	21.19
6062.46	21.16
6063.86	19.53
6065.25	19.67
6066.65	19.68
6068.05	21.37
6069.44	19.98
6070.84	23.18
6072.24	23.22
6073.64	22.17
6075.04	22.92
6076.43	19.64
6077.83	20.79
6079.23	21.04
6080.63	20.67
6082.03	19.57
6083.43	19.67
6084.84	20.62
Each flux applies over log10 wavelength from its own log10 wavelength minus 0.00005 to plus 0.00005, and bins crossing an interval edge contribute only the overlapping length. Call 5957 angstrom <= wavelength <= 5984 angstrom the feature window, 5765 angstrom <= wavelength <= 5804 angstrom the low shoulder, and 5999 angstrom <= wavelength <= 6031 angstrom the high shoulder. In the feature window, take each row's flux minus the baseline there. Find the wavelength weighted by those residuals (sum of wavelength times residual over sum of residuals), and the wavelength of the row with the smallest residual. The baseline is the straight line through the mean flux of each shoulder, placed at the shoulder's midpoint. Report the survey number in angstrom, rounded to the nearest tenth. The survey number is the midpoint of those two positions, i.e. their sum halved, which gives 5966.3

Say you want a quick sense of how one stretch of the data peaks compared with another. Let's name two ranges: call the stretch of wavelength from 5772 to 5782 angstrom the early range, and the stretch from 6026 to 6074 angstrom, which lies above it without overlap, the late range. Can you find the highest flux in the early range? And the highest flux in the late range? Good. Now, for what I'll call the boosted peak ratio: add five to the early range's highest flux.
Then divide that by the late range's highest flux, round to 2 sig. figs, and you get 0.94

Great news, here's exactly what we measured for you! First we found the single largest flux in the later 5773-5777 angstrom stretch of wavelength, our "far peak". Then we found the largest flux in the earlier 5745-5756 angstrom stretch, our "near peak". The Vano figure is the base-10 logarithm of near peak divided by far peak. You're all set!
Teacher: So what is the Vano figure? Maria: 0.11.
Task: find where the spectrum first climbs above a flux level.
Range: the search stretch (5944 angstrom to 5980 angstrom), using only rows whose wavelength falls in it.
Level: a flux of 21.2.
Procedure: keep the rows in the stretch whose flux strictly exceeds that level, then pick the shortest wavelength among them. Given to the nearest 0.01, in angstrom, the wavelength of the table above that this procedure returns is 5951.81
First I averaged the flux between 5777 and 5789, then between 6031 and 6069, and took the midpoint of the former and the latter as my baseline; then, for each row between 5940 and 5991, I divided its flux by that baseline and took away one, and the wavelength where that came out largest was 5984.79 angstrom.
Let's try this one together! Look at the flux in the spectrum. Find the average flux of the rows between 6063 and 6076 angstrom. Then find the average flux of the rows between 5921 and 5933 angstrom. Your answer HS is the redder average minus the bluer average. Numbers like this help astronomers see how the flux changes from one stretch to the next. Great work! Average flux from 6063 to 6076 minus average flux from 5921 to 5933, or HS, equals -0.9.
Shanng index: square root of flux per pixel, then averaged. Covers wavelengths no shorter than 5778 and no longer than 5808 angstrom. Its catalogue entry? 4.17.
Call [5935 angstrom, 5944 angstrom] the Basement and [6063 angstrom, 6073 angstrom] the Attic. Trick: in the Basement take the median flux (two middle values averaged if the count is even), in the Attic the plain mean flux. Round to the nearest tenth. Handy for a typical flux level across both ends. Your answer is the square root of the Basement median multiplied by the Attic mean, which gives 20.9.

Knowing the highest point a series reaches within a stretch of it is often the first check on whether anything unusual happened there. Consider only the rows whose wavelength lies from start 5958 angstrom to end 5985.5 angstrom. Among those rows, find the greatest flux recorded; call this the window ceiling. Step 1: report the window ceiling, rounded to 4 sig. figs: 23.15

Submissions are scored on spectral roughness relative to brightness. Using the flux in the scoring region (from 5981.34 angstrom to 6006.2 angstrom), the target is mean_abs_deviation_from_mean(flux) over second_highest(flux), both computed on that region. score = 0.040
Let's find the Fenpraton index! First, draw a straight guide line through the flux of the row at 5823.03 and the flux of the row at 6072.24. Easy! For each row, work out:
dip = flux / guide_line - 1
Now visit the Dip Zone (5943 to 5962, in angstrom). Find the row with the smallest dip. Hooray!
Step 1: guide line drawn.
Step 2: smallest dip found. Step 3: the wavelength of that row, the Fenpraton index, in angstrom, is 5943.59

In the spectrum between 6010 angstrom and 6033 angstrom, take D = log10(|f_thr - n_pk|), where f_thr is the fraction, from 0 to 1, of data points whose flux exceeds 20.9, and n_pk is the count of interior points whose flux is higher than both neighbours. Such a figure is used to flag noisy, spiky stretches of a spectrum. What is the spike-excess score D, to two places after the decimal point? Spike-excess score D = 0.57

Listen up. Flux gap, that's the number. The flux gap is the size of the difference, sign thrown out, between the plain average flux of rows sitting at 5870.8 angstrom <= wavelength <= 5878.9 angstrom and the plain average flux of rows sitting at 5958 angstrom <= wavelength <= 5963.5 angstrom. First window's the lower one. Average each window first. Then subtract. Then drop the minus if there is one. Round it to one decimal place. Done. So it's 3.0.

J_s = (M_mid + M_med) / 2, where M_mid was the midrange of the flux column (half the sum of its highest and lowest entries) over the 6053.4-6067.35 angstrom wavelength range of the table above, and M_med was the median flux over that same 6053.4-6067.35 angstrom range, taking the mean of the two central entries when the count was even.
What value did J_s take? 20.9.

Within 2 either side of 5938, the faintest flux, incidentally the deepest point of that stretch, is 19.87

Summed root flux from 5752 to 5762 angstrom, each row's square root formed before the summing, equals 34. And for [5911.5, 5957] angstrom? 151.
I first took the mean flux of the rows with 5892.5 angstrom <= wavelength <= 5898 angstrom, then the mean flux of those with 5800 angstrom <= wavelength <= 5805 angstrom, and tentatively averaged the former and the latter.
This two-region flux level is 19.3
